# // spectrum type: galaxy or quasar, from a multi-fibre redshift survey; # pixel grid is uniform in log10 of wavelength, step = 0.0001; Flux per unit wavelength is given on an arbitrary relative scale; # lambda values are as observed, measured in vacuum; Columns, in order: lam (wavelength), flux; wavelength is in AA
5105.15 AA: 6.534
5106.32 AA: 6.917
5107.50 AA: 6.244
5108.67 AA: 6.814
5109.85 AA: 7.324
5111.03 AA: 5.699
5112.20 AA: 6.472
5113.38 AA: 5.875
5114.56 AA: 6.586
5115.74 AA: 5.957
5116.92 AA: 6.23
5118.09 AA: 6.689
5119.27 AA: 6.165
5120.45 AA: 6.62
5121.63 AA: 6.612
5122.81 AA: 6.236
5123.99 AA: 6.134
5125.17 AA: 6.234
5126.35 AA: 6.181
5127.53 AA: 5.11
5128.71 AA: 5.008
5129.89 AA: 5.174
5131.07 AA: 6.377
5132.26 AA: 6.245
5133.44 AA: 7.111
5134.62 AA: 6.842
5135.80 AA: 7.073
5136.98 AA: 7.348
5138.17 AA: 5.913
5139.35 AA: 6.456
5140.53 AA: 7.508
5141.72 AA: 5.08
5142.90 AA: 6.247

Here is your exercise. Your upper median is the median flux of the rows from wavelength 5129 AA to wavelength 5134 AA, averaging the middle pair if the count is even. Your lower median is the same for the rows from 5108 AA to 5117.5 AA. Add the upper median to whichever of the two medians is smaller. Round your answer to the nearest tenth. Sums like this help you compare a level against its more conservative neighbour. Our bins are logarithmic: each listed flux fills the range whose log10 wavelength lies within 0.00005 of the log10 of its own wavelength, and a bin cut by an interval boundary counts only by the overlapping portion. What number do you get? 12.6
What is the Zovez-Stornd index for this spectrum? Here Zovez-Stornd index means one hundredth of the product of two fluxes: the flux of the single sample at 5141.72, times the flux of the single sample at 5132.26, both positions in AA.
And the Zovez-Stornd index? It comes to 0.32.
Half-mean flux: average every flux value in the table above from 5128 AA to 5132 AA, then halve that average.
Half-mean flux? 2.8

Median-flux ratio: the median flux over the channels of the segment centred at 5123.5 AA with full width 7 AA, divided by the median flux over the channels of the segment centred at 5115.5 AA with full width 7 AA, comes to 0.98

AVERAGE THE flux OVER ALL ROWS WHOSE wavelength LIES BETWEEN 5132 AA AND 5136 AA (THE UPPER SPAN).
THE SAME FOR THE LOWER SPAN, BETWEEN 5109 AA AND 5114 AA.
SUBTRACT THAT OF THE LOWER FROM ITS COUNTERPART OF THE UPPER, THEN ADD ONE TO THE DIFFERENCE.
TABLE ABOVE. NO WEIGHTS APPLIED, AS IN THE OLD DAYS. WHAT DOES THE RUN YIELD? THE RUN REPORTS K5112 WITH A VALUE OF 1.5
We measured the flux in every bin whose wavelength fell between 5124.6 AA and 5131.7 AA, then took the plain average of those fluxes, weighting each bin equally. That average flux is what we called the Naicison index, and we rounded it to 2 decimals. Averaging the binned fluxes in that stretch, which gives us 5.68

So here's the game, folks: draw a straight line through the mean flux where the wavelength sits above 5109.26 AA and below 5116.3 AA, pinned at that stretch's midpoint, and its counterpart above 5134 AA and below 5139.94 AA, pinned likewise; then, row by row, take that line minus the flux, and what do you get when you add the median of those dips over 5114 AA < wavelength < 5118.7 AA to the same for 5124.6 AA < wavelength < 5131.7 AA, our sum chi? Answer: 0.9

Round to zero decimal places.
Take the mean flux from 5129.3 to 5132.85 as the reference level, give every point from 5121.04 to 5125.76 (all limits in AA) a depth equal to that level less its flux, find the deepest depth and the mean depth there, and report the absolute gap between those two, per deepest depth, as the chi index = -1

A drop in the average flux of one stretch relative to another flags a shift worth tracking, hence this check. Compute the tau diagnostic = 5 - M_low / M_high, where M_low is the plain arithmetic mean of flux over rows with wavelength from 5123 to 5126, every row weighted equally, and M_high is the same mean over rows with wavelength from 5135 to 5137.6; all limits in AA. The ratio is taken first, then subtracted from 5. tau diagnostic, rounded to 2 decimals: 4.14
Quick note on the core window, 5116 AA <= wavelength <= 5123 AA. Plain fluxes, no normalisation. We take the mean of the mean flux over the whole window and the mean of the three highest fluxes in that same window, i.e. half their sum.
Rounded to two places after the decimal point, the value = 6.53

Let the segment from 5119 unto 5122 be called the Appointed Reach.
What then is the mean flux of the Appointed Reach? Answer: 6.5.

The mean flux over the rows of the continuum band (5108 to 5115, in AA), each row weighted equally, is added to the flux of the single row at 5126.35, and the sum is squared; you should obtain 160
